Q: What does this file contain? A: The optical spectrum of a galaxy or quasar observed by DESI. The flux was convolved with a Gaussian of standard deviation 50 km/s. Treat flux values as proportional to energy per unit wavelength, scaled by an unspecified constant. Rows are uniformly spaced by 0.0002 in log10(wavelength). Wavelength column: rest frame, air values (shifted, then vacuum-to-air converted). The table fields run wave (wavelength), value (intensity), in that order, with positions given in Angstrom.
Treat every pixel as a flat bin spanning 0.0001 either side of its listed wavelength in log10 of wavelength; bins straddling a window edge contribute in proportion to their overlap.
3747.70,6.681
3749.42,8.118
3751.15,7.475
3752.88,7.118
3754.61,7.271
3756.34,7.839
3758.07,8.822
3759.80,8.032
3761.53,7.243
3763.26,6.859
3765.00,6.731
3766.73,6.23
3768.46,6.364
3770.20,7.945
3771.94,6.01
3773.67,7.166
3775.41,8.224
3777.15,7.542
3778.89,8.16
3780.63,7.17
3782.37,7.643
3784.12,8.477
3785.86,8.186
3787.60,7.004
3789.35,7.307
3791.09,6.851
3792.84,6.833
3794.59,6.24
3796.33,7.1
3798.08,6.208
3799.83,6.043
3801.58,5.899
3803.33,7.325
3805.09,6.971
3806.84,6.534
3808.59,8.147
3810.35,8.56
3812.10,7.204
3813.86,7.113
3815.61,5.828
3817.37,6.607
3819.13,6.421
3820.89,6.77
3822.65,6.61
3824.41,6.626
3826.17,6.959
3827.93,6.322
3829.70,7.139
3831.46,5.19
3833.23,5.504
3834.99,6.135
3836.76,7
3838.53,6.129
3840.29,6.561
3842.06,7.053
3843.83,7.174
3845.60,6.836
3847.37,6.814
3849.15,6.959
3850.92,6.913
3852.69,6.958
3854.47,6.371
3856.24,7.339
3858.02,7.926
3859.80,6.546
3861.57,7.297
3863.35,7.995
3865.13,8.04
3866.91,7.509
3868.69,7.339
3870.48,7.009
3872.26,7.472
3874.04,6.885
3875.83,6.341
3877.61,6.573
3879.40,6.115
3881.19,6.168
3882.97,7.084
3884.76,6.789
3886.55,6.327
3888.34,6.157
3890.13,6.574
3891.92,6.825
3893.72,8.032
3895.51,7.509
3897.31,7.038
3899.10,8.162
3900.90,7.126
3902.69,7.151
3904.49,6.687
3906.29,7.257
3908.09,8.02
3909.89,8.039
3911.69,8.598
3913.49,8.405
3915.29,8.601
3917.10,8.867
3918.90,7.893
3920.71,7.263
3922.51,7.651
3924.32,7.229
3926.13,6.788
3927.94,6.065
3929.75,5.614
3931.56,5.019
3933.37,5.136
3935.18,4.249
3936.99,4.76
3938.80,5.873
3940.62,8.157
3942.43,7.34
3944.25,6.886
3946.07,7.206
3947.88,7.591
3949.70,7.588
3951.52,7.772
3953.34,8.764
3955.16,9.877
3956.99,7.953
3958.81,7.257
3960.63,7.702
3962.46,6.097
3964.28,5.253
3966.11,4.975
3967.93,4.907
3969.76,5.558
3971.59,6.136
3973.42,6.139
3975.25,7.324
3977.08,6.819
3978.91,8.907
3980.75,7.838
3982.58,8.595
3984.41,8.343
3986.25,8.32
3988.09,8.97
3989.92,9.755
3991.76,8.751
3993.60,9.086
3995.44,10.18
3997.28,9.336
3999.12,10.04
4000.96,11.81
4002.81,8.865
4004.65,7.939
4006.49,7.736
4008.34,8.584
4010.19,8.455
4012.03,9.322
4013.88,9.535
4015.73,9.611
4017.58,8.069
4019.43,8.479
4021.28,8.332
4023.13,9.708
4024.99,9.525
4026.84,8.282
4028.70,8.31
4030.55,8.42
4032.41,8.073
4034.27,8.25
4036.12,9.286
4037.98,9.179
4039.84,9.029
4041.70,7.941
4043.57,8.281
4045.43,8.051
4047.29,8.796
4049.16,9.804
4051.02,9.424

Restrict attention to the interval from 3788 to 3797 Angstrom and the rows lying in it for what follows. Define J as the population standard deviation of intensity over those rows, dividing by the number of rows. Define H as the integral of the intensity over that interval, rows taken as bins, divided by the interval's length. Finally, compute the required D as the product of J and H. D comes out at 2.5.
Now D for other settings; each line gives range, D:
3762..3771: 4.1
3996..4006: 12.4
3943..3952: 2.4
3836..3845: 2.6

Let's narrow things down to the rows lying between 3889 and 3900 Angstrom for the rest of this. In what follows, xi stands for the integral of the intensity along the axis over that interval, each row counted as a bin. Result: 81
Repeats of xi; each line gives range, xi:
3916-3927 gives 84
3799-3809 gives 68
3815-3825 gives 65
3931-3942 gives 62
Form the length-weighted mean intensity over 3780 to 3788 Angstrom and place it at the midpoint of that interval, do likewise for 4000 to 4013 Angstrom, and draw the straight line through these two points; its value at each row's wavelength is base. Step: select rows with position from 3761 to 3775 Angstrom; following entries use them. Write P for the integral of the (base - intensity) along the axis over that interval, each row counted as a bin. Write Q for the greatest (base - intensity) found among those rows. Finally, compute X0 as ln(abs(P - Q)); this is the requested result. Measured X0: 2.3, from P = 11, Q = 1.7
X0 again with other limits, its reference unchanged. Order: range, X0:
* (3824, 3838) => 3.0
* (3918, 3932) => 3.1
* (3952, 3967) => 2.9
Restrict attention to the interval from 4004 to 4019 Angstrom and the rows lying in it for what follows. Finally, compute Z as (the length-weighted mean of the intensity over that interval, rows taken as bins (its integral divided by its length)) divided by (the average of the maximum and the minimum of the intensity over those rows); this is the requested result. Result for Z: 1.00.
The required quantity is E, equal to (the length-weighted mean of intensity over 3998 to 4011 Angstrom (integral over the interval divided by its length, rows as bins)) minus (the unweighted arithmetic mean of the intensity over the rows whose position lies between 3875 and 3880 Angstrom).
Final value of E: 2.7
